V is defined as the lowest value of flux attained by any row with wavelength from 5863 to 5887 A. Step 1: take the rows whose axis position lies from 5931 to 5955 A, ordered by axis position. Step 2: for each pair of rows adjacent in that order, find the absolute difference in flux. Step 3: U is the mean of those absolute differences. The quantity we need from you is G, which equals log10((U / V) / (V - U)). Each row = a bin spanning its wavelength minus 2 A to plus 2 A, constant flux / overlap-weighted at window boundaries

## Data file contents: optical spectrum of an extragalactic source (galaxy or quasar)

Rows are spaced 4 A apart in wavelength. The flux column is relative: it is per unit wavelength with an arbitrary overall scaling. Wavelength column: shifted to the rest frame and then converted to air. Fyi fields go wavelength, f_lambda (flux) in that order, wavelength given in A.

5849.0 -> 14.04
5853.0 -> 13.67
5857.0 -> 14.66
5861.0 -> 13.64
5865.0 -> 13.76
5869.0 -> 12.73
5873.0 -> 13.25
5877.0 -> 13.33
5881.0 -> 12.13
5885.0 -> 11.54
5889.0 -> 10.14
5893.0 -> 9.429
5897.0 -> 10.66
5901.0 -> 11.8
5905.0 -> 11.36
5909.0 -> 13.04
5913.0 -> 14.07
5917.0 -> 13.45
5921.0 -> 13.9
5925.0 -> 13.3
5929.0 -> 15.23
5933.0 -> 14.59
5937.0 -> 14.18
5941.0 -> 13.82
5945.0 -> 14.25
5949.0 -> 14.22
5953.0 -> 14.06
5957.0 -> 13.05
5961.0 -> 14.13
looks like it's -2.67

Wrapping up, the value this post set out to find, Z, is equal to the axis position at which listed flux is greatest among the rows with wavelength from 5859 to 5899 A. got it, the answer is 5865.0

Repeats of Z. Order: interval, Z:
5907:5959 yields 5929.0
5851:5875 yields 5857.0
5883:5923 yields 5913.0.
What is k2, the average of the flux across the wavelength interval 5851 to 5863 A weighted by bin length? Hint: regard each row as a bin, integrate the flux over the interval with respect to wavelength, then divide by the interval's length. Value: 14.0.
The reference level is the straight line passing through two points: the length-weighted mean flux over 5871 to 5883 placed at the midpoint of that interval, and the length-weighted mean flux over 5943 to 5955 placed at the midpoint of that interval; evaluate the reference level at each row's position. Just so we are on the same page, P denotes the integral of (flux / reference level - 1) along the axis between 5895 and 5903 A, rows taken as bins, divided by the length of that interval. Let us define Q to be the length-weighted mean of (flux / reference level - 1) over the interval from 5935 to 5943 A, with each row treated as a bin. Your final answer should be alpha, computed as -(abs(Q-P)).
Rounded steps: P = -0.16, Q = 0.000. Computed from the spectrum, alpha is -0.16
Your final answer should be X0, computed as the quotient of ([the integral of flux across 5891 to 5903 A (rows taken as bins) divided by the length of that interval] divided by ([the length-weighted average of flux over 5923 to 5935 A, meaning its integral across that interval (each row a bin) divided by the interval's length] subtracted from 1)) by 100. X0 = -0.0079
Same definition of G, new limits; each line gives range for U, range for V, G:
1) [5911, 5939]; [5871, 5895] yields -2.02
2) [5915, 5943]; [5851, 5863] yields -2.38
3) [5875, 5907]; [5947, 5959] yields -2.22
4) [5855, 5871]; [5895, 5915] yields -2.17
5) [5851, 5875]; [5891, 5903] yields -2.05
